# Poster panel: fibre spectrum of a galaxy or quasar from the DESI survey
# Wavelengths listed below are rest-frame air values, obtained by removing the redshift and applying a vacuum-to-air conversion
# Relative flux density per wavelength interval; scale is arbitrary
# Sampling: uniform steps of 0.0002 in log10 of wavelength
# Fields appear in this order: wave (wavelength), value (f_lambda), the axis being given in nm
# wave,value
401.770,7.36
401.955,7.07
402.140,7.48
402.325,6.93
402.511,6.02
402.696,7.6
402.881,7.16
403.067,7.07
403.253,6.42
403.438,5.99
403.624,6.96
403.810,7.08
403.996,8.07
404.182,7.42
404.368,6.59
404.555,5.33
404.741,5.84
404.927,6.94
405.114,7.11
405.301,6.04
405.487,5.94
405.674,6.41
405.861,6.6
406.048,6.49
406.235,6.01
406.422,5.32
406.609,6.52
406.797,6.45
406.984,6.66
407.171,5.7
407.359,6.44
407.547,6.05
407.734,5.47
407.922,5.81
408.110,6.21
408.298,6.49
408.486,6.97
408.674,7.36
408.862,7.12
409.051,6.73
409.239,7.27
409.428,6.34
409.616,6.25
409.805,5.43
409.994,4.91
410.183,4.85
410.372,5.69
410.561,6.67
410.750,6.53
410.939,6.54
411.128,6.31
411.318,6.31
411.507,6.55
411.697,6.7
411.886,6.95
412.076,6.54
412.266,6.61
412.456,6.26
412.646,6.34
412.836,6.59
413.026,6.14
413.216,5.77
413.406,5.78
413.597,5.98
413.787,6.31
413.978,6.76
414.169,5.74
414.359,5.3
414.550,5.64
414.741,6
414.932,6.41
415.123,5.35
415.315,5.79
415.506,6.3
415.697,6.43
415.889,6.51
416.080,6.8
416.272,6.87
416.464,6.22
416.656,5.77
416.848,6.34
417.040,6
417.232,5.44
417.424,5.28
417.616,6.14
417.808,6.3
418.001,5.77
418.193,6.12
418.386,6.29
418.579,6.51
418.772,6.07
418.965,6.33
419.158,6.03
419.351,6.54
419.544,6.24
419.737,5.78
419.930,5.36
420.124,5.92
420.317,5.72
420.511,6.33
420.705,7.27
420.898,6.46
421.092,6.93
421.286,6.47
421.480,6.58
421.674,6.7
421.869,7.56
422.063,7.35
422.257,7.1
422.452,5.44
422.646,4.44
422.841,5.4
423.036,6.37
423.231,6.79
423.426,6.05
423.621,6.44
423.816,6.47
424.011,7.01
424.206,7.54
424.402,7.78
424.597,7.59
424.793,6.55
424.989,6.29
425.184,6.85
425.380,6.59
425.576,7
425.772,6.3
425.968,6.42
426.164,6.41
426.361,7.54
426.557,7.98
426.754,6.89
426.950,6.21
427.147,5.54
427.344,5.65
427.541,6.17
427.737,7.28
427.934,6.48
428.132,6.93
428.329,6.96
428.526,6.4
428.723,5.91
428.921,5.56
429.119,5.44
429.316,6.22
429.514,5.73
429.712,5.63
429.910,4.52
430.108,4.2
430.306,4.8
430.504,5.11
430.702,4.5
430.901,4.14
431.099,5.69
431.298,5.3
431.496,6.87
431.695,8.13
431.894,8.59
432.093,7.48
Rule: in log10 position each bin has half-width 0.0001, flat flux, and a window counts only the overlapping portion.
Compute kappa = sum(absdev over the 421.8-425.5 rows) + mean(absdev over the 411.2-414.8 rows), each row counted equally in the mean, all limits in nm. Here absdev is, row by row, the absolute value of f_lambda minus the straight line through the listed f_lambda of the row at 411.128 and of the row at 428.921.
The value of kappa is 20.4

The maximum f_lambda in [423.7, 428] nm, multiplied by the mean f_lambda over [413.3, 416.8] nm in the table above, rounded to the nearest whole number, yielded 49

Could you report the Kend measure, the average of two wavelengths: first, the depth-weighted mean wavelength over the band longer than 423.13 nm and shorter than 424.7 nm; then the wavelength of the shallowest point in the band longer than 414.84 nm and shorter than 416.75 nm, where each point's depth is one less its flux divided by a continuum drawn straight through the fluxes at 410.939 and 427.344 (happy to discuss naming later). 420.20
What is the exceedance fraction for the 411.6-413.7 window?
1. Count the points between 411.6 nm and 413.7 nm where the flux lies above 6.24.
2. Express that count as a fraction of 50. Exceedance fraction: 0.14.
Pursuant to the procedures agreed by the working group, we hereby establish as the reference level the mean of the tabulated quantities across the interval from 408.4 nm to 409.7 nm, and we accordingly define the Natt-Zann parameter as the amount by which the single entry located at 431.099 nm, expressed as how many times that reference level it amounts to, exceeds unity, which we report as -0.17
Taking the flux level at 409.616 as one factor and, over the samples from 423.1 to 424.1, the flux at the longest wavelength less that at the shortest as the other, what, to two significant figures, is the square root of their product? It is 1.2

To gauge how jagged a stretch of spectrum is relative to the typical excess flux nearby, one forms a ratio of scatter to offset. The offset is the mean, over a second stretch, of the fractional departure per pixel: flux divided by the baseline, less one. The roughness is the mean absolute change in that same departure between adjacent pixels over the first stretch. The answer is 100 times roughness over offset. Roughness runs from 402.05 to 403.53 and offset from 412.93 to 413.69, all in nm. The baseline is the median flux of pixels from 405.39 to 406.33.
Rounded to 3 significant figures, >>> -135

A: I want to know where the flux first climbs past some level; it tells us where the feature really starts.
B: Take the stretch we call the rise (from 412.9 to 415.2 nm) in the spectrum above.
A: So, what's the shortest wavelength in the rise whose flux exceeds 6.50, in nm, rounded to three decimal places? 413.978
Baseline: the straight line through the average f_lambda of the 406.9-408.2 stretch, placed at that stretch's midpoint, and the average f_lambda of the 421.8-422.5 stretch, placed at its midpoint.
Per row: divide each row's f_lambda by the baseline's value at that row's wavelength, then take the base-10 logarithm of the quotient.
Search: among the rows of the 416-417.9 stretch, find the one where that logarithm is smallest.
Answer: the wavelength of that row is 417.424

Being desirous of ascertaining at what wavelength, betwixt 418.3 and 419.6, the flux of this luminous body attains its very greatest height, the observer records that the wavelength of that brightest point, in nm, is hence 419.351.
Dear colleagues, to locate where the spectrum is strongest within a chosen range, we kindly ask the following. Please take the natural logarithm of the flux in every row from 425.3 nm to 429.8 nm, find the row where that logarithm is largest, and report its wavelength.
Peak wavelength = 426.557 nm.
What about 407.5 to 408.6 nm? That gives 408.486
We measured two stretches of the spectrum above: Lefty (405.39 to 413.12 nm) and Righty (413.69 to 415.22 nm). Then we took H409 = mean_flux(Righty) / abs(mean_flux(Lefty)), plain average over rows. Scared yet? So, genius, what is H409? 0.94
